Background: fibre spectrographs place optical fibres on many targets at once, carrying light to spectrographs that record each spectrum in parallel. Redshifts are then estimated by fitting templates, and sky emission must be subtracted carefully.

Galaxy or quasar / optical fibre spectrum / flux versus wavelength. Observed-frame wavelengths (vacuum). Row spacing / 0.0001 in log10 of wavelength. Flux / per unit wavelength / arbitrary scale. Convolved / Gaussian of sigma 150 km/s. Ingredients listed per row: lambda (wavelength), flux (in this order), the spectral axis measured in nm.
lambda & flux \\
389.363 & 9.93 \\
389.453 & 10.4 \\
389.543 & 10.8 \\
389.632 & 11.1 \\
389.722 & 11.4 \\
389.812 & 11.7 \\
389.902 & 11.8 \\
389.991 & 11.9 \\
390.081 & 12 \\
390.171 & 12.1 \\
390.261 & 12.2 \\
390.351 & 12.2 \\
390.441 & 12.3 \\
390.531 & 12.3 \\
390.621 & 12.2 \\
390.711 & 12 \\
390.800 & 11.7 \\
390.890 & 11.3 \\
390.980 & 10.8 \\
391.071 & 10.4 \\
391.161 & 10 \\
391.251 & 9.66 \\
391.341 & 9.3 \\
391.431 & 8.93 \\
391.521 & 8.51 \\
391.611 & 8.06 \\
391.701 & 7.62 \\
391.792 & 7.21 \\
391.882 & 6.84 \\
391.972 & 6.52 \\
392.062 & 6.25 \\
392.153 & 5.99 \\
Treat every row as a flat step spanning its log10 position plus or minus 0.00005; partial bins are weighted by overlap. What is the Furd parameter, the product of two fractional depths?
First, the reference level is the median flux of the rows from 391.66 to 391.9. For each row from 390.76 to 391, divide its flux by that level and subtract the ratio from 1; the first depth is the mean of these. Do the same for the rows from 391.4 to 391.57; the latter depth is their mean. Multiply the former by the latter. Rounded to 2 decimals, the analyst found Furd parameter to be 0.12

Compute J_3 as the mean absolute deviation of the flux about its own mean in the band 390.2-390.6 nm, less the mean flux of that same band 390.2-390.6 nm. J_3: -12.2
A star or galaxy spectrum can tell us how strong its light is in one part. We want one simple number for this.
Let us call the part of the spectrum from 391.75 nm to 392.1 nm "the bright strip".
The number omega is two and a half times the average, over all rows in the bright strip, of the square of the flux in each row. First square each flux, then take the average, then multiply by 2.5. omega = 113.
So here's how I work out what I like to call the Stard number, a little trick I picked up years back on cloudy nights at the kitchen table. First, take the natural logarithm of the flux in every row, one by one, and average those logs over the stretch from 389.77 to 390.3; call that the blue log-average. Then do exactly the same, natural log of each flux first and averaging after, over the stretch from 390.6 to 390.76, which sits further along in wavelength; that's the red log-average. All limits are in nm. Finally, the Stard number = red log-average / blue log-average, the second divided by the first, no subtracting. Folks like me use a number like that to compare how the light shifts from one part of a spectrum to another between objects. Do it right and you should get 1.01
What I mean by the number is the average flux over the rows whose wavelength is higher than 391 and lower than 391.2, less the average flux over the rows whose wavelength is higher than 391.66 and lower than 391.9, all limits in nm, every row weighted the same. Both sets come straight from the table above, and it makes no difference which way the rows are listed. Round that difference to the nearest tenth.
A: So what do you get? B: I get 3.0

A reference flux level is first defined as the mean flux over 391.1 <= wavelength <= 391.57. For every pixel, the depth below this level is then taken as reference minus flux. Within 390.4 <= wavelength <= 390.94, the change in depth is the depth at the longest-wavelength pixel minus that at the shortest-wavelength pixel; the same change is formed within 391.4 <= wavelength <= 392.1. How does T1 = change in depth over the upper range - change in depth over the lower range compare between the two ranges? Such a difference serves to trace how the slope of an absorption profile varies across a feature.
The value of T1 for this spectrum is 1.68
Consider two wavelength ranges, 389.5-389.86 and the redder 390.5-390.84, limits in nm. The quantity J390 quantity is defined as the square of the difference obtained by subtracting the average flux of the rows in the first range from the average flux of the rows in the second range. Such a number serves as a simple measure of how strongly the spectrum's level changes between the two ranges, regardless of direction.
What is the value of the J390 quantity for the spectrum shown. 1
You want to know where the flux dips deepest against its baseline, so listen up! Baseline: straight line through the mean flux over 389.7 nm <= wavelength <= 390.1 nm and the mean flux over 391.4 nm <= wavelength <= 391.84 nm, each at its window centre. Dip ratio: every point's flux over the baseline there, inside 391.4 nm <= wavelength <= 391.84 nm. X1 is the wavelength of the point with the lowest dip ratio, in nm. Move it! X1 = 391.792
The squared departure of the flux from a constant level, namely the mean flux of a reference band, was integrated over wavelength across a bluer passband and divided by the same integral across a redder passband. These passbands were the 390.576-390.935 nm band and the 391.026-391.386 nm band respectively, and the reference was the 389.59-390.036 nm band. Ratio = 0.051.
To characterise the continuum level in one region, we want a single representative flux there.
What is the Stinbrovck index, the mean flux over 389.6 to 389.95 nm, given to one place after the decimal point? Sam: 11.5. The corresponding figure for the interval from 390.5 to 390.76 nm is 12.2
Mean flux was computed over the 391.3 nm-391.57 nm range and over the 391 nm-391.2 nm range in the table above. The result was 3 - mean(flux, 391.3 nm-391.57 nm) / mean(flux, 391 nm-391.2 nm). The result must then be 2.13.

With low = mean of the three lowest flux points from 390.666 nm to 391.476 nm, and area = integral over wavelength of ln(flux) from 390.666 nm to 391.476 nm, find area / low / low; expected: 0.0220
